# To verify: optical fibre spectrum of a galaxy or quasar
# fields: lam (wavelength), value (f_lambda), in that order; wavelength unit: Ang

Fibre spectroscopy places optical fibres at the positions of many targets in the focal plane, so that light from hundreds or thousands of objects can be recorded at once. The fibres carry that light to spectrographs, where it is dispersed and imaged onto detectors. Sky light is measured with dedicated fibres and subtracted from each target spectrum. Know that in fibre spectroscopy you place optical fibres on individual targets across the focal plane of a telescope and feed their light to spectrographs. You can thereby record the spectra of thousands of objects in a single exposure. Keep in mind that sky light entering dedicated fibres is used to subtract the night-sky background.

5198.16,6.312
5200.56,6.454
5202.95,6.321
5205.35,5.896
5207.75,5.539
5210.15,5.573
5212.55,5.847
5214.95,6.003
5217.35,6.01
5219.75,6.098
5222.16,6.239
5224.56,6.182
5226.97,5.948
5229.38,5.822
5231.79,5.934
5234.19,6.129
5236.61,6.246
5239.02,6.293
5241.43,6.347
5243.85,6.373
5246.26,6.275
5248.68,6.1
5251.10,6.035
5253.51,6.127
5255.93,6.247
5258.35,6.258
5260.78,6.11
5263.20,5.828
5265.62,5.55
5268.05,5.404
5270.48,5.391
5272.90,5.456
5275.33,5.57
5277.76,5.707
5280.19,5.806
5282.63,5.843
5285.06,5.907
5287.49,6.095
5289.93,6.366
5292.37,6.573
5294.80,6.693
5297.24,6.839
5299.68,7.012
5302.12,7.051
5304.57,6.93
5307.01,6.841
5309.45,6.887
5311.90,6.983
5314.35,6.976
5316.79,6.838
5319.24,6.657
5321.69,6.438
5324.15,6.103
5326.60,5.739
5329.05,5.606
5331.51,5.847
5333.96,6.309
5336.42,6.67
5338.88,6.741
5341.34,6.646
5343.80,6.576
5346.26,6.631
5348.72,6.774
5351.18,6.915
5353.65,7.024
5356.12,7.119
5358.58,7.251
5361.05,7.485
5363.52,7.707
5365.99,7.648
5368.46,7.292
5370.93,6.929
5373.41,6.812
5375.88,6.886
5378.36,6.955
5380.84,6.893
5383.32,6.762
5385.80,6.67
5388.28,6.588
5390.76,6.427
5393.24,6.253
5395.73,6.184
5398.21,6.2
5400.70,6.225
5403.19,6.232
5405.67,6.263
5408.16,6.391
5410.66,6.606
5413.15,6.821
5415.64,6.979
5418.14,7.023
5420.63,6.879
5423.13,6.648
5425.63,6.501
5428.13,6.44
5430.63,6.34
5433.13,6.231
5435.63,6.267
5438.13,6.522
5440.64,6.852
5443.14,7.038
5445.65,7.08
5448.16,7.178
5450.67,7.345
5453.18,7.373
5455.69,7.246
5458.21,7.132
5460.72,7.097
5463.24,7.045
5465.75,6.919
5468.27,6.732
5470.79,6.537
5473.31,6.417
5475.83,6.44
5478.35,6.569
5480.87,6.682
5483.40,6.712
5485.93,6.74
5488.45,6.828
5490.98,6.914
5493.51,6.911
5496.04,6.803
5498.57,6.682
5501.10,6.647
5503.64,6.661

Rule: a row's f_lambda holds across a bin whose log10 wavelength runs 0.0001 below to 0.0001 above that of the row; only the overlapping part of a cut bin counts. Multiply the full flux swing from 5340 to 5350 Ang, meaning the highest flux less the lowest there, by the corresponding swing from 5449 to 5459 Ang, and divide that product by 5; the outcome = 0.010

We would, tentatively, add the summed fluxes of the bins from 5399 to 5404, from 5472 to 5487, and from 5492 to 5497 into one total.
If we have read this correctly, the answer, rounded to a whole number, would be 66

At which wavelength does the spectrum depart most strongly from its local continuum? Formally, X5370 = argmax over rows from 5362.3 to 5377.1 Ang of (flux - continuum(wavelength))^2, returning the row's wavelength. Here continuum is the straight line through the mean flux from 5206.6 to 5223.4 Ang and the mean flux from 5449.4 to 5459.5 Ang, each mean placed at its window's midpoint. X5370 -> 5363.52 Ang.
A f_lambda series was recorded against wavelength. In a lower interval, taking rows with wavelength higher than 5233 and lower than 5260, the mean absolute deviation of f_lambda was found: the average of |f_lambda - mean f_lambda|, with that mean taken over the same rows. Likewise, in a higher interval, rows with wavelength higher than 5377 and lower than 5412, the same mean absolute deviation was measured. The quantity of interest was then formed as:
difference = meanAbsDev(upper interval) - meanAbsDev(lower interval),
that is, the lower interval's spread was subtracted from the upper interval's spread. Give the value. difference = 0.14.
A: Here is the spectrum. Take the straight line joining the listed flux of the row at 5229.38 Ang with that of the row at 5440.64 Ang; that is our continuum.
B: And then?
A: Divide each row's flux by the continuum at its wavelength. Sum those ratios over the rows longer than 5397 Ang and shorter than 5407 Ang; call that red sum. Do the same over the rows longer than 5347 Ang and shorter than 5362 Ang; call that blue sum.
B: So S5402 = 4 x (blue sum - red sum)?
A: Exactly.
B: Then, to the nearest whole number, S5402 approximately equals 12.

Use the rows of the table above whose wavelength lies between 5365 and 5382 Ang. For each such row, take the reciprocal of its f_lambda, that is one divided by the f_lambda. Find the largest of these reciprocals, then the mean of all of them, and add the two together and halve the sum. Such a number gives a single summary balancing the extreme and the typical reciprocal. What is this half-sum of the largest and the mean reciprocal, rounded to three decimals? 0.144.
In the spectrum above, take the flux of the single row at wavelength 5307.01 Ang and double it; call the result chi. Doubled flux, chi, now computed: 13.7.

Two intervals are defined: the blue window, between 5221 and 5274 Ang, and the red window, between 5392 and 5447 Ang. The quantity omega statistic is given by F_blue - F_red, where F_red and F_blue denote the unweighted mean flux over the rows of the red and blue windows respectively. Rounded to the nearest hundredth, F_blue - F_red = -0.53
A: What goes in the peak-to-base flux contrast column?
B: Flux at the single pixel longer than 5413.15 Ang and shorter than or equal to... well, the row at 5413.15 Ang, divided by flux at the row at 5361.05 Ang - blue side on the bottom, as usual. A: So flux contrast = 0.91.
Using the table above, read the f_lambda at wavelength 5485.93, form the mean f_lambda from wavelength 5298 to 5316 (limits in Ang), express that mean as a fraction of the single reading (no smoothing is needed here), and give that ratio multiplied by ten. 10.3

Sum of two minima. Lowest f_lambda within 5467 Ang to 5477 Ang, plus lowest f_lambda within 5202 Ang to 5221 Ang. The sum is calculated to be 12.0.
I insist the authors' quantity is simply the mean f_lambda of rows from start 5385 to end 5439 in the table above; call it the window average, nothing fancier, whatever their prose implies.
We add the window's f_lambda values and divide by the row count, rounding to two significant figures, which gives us 6.5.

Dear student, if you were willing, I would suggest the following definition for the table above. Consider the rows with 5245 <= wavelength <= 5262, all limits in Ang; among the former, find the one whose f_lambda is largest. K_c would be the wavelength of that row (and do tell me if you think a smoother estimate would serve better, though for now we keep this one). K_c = 5246.26 Ang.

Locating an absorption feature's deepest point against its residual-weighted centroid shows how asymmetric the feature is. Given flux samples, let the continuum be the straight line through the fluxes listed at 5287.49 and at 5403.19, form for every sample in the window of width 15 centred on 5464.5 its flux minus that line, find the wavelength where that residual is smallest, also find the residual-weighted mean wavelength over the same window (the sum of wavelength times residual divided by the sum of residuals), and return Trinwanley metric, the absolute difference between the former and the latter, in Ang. 7.8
